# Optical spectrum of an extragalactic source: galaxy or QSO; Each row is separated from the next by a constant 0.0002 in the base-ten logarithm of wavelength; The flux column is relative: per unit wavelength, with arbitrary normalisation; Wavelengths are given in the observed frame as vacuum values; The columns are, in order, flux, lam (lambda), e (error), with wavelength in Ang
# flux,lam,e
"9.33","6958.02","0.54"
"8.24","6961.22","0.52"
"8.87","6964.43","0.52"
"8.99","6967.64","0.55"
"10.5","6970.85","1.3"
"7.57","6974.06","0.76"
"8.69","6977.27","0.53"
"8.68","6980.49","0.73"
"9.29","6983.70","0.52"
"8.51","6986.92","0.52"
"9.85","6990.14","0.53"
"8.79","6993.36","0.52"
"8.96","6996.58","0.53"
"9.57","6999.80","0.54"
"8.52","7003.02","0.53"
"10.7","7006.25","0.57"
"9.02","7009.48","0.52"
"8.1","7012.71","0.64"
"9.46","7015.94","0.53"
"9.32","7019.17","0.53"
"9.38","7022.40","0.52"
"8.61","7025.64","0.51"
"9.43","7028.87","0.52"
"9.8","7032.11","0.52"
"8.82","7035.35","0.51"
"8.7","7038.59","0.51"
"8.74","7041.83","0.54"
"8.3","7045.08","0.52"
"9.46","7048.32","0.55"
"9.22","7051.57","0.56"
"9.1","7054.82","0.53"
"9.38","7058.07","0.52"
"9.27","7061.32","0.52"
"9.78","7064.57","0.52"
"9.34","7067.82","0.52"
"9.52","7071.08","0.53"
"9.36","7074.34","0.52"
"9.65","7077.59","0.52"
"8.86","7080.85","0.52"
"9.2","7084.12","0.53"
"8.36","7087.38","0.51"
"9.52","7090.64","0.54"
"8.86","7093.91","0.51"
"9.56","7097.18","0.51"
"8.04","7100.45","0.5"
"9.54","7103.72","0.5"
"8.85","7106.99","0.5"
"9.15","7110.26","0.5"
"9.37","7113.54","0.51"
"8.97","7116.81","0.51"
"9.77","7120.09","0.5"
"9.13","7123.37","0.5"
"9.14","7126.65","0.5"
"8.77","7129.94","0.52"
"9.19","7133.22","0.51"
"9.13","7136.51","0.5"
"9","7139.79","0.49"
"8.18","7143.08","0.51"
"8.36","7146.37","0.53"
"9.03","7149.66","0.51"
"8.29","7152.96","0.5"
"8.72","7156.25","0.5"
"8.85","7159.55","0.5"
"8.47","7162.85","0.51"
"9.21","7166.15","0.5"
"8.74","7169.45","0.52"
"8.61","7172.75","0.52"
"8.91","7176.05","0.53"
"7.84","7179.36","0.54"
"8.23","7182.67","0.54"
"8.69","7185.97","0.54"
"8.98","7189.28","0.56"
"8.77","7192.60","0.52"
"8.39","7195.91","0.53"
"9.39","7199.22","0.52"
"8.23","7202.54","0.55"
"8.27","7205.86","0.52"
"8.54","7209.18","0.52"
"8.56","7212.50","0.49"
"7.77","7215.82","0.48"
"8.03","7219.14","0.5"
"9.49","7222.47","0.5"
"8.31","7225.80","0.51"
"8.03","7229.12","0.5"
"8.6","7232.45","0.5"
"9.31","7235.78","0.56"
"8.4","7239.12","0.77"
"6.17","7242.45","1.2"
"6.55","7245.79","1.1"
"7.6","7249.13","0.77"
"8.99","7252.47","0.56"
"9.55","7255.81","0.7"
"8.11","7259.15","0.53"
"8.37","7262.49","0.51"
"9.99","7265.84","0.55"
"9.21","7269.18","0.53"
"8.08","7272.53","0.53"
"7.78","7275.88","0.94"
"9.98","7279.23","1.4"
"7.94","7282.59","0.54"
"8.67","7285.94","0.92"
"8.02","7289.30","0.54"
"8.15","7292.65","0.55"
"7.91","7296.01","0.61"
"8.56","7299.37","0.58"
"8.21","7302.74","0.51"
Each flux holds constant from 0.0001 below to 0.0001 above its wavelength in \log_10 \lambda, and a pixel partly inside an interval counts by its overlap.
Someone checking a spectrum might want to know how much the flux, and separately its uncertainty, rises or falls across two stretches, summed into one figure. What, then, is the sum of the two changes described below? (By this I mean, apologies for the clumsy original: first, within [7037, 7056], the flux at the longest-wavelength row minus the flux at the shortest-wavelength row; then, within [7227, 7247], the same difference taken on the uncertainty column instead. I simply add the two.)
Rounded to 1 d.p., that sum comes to 1.0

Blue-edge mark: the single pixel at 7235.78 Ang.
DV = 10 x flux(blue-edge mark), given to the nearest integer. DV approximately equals 93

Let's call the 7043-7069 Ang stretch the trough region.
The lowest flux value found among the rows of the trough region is 8.3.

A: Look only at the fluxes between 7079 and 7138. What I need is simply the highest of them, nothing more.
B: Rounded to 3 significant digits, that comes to 9.77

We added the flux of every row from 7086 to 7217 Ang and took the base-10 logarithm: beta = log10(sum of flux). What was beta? 2.55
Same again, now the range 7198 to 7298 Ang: 2.40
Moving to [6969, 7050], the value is 2.36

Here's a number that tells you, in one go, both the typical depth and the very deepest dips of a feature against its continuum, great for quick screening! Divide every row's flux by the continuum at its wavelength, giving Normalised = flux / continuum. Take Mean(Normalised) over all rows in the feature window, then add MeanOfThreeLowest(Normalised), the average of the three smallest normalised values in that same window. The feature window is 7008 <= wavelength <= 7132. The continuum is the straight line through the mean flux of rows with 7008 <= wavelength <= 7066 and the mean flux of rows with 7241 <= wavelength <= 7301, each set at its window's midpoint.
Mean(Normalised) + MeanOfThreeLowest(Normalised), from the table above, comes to 1.92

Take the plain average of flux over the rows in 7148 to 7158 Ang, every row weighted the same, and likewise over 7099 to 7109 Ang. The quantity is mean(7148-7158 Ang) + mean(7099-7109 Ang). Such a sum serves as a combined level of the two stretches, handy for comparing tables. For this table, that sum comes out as 17.5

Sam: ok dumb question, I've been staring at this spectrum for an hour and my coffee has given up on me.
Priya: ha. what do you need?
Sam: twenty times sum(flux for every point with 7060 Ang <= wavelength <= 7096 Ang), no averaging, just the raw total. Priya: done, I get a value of 2034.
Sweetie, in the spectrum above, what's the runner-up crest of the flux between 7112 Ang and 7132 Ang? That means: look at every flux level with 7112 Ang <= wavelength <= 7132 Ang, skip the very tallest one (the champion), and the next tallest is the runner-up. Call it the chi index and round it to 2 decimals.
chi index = 9.37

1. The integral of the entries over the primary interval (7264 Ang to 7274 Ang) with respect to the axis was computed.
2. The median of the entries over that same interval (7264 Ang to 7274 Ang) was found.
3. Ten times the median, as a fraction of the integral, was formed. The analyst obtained 1.01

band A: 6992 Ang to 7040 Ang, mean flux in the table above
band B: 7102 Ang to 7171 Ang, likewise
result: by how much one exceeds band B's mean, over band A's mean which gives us -0.87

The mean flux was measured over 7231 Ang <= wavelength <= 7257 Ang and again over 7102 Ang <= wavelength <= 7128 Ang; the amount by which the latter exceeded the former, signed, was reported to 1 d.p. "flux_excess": 1.1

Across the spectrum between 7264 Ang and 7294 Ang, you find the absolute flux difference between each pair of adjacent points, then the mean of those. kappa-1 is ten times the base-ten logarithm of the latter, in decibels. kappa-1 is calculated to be 0.0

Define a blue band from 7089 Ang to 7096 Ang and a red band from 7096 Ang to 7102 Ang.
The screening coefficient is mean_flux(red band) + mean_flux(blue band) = 18.0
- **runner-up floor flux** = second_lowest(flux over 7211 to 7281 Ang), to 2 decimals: 6.55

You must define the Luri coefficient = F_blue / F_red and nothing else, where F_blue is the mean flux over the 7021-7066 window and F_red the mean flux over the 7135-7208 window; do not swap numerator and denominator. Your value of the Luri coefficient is 1.06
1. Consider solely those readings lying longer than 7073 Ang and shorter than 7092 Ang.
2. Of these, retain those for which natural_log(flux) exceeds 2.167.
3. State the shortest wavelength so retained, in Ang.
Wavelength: 7074.34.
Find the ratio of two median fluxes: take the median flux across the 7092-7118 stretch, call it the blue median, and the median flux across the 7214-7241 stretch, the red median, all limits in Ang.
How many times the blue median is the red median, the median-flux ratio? 0.92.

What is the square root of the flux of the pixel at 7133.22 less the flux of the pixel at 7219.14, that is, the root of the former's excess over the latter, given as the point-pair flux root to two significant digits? 1.1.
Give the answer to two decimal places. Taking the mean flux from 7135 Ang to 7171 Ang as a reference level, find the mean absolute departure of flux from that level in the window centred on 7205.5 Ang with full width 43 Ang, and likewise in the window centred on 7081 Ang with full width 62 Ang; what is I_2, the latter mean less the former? 0.15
